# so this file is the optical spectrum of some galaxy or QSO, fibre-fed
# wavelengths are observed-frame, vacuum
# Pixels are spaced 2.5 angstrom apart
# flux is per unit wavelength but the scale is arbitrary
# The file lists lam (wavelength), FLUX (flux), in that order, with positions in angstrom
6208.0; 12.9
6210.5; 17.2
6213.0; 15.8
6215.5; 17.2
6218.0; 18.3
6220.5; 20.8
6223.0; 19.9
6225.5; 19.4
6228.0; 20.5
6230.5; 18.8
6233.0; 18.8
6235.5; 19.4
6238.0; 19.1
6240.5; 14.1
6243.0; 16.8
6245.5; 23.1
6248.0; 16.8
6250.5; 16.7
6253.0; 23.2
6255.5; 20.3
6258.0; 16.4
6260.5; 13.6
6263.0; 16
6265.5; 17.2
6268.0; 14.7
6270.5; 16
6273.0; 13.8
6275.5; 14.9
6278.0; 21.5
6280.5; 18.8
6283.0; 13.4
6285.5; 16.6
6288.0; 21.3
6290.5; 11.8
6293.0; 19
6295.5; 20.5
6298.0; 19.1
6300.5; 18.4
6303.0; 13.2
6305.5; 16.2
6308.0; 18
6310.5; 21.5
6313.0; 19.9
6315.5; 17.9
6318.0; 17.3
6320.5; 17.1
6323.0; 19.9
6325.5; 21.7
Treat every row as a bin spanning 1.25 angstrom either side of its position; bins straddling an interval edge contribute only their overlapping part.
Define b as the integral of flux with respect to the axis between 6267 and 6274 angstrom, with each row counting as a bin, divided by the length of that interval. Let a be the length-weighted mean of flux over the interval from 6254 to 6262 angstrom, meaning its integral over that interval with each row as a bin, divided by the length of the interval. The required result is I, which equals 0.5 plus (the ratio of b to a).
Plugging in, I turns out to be 1.38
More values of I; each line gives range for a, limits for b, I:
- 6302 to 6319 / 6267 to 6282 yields 1.43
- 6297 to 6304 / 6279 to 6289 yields 1.53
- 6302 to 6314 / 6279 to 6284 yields 1.43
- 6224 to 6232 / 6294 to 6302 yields 1.48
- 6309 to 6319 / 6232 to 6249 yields 1.46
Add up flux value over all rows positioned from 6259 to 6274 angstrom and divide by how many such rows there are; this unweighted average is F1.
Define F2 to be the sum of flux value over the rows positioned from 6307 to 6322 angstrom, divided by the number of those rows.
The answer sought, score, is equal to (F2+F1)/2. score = 16.9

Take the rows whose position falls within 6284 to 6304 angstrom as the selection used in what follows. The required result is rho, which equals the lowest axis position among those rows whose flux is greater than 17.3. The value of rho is 6288.0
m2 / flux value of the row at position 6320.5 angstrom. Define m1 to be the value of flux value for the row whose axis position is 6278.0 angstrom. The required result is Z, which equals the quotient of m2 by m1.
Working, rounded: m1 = 21.5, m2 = 17.1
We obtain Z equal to 0.80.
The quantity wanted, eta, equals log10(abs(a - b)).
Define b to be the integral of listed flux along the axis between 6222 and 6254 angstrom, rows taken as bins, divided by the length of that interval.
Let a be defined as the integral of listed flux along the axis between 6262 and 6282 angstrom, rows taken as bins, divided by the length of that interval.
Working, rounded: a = 16.6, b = 18.9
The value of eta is 0.4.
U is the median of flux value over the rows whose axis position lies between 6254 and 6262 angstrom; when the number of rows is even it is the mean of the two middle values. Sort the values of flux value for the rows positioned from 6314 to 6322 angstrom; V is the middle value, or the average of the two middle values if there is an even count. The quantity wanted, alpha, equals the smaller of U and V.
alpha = 16.4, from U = 16.4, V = 17.3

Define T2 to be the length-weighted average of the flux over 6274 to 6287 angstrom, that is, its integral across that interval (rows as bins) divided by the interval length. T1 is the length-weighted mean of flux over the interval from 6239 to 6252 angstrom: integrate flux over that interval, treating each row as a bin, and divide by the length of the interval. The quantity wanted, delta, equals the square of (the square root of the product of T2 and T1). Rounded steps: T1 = 17.6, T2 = 17.1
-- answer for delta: 301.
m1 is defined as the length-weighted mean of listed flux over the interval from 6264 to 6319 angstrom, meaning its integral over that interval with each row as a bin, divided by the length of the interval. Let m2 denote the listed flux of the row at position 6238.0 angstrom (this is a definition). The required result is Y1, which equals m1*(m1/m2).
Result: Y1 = 16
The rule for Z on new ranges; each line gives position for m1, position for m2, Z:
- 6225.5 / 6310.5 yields 1.11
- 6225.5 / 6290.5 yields 0.61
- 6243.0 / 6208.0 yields 0.77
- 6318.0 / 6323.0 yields 1.15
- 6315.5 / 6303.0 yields 0.74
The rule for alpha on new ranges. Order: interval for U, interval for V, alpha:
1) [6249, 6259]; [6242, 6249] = 16.8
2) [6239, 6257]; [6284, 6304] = 16.8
